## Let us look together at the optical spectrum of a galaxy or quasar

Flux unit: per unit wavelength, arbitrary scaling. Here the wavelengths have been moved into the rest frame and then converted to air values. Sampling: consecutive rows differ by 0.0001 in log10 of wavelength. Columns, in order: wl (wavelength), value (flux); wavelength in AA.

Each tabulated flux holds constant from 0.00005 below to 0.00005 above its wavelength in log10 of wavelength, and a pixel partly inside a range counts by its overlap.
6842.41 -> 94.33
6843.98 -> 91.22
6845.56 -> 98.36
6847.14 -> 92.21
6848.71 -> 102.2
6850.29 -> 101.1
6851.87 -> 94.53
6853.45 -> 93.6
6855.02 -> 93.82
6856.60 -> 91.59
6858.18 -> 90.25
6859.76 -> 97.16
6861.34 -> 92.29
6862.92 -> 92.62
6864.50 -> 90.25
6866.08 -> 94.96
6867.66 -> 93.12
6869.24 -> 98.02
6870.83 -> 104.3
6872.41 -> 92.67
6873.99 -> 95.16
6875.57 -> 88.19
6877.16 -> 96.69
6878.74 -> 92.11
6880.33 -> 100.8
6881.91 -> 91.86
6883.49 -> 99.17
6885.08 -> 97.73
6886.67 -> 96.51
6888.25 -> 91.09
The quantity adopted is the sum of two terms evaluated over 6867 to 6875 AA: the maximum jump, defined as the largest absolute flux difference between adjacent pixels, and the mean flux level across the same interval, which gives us 108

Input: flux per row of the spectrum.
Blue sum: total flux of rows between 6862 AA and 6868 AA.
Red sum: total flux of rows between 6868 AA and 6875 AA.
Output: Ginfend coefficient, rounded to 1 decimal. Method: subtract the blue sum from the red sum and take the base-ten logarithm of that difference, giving 1.3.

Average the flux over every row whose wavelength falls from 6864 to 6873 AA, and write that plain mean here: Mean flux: 96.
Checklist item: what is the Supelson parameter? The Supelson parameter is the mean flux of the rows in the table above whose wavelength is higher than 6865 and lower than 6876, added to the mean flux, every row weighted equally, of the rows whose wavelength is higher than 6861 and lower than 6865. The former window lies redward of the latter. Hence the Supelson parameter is 187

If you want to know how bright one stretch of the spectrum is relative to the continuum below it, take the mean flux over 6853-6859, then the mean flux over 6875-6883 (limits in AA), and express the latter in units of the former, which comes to 1.02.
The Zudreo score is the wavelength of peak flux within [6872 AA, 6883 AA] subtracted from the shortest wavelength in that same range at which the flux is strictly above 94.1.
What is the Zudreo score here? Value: -6.3 AA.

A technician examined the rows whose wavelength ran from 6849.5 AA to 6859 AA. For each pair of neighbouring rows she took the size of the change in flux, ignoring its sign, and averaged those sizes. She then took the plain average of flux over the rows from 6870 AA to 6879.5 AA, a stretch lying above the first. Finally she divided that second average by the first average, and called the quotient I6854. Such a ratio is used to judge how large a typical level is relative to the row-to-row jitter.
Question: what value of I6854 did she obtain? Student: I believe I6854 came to 42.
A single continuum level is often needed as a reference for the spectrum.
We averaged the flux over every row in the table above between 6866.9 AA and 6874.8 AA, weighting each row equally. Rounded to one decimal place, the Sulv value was 96.7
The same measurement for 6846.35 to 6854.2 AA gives 96.7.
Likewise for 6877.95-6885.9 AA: 96.3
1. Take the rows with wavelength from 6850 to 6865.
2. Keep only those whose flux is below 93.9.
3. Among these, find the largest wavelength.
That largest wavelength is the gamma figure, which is 6864.50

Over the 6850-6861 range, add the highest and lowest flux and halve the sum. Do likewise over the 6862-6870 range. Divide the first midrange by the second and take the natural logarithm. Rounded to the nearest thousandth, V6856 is 0.016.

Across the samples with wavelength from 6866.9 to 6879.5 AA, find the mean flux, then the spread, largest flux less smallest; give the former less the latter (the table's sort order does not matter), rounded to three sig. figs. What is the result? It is 78.9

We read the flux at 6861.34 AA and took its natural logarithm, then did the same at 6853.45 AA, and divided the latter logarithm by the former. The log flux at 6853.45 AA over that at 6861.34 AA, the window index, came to 1.00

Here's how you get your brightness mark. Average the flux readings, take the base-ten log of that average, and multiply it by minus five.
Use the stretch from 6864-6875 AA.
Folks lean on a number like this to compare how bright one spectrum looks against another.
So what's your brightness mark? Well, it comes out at -9.90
